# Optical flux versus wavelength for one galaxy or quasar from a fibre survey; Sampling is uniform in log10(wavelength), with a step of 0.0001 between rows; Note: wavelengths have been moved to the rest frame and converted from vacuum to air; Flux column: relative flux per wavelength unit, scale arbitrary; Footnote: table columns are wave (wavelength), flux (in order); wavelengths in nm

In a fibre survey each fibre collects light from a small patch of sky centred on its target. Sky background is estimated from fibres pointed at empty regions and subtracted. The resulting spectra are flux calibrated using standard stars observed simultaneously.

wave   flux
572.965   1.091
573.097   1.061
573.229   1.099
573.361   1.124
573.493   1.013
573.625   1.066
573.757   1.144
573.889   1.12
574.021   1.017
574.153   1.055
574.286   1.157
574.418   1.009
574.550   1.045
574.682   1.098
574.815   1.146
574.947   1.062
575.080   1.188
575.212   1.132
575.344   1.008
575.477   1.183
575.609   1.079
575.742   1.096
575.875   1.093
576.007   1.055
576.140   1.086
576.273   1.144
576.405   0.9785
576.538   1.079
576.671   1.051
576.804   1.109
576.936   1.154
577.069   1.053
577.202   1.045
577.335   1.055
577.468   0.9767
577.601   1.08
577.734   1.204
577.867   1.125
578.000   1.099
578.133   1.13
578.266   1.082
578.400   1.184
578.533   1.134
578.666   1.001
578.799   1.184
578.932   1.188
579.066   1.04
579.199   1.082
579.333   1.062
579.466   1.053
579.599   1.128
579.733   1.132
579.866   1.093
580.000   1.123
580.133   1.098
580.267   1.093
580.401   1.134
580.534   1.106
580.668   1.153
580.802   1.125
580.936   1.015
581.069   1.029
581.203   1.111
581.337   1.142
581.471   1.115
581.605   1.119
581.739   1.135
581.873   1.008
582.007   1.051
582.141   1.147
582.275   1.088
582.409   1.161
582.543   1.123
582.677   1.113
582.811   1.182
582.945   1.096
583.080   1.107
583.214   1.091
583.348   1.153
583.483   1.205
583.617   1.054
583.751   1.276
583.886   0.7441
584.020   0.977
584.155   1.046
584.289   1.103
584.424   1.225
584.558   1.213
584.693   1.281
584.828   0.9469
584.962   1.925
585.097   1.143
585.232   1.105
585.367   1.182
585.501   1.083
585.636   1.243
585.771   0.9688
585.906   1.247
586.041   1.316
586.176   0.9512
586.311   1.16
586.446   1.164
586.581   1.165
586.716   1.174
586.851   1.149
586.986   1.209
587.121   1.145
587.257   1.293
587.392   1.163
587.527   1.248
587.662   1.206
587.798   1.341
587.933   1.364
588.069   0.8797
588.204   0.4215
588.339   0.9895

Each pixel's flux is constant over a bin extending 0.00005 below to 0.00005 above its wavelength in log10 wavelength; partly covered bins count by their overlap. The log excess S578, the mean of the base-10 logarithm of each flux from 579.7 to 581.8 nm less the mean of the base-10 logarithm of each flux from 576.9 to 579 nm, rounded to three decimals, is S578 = 0.001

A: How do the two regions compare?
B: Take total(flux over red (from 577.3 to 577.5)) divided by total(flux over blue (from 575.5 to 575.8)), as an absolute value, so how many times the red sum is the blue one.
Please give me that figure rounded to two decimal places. 0.93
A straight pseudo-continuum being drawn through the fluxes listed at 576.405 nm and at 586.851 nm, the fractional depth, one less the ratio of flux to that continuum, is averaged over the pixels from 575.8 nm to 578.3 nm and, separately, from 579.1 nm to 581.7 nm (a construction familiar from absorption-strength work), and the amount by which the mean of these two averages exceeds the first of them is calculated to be 0.021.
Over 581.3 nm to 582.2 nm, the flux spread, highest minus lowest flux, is 0.139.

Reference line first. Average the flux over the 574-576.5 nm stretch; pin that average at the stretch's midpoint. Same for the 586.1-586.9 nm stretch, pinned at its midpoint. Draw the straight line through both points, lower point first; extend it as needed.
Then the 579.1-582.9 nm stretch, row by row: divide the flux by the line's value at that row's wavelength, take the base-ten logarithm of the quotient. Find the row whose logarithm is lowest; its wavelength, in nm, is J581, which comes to 581.873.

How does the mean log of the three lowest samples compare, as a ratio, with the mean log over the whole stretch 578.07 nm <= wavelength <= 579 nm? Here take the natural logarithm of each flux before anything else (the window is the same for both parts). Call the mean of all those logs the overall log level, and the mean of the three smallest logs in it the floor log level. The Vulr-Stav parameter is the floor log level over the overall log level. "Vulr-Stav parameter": 0.56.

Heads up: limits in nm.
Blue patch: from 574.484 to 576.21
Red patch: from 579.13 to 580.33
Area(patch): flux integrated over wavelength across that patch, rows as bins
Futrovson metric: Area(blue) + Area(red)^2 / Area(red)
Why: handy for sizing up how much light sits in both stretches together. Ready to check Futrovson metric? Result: 3.2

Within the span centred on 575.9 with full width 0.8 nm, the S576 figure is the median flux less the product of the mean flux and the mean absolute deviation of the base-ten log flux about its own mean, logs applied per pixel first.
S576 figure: 1.08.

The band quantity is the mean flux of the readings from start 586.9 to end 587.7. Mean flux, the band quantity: 1.21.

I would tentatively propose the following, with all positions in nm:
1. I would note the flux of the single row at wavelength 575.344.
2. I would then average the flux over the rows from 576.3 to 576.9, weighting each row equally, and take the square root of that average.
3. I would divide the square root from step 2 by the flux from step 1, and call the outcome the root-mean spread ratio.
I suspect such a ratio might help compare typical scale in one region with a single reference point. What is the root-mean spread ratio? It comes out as 1.02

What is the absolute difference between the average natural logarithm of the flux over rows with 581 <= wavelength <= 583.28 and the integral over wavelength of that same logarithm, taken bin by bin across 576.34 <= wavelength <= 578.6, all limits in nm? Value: 0.092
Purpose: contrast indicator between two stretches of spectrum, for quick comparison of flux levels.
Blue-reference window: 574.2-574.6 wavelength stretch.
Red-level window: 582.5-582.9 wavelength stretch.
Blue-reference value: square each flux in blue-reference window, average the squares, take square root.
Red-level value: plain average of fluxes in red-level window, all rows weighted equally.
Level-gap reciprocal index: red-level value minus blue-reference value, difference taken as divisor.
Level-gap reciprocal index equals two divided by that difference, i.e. 30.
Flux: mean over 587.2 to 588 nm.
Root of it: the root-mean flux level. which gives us 1.13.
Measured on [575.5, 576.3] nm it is 1.05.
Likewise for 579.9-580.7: 1.06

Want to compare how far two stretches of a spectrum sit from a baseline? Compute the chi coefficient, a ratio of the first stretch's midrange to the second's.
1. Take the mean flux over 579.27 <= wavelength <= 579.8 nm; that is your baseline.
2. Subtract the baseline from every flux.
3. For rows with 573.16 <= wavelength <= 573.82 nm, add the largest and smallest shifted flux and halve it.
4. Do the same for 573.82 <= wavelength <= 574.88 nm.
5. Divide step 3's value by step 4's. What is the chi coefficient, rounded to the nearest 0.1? 1.4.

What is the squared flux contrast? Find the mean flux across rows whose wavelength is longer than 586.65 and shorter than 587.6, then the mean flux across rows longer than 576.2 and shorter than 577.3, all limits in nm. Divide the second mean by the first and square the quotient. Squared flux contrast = 0.81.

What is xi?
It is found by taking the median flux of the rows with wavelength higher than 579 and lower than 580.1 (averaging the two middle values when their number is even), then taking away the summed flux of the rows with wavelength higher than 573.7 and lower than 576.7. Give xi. -24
